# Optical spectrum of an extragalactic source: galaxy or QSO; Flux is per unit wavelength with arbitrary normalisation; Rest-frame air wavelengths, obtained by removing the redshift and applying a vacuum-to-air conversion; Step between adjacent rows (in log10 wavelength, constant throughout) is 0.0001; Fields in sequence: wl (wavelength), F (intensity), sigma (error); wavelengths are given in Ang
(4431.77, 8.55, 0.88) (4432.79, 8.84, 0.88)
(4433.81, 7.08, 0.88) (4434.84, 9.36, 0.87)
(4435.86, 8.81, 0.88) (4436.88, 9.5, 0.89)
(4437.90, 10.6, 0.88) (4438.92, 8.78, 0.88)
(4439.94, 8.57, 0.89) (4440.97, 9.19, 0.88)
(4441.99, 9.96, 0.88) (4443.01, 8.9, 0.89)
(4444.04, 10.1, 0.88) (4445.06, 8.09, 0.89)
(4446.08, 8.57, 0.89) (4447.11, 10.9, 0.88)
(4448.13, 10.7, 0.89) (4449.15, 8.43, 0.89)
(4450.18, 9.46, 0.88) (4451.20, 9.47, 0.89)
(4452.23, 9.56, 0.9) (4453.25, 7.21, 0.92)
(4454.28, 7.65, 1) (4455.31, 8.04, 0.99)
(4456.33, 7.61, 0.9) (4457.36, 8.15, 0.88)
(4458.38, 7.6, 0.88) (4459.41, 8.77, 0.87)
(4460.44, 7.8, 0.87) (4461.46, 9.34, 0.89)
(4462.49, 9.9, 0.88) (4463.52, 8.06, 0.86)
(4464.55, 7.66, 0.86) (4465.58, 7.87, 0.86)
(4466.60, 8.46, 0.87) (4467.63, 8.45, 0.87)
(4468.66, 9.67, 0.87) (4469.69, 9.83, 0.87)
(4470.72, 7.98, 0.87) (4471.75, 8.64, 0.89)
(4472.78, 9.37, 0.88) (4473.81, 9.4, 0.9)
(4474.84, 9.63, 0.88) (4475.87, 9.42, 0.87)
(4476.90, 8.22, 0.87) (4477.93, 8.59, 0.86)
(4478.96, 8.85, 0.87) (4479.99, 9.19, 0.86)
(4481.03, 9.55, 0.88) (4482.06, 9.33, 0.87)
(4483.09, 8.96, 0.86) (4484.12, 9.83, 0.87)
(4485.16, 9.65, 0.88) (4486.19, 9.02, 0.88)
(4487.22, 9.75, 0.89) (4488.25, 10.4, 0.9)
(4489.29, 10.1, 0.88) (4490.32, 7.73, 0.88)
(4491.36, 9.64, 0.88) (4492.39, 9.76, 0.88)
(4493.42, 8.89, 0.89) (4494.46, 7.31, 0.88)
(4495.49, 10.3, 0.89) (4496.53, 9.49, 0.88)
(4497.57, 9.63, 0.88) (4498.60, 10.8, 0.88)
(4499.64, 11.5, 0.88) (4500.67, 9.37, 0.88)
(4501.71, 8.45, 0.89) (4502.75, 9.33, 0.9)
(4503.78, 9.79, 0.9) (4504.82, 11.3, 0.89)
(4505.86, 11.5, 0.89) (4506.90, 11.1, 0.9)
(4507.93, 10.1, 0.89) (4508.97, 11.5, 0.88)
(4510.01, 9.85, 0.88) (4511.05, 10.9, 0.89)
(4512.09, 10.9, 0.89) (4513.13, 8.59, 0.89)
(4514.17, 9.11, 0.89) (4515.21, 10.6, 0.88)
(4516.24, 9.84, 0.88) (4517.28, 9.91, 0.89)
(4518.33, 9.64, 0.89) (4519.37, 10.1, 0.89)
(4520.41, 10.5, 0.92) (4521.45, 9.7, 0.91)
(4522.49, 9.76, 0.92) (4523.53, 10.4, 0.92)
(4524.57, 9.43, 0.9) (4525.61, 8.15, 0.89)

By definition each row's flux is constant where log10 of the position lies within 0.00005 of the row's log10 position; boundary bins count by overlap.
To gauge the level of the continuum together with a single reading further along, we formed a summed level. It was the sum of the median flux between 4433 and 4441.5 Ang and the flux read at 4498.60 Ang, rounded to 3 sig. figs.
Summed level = 19.8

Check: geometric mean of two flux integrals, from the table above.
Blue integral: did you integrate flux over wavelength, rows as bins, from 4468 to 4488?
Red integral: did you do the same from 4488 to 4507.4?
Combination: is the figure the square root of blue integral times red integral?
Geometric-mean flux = 187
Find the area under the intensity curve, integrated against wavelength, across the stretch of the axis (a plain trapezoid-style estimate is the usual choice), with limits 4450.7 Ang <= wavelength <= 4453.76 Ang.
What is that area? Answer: 27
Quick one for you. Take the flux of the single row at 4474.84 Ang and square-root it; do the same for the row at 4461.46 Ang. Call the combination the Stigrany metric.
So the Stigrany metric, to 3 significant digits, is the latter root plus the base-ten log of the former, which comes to 3.55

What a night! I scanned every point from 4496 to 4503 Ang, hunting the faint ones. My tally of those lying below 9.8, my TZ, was 5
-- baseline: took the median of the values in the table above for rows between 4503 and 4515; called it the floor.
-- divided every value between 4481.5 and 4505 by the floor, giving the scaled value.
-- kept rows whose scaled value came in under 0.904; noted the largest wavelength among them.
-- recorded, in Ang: 4503.78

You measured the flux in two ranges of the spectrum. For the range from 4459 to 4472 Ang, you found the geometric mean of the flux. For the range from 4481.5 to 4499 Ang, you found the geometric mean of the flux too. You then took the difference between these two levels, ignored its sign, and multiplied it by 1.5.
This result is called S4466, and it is 1.2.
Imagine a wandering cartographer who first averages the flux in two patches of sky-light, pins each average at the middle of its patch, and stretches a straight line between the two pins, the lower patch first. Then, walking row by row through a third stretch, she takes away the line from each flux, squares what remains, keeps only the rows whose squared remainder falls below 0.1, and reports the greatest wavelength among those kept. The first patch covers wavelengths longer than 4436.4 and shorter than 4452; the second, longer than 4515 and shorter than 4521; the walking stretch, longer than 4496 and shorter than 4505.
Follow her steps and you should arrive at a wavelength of 4503.78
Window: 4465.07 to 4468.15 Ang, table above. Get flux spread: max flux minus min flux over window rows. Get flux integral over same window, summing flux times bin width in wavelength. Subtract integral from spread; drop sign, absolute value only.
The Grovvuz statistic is 24.9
